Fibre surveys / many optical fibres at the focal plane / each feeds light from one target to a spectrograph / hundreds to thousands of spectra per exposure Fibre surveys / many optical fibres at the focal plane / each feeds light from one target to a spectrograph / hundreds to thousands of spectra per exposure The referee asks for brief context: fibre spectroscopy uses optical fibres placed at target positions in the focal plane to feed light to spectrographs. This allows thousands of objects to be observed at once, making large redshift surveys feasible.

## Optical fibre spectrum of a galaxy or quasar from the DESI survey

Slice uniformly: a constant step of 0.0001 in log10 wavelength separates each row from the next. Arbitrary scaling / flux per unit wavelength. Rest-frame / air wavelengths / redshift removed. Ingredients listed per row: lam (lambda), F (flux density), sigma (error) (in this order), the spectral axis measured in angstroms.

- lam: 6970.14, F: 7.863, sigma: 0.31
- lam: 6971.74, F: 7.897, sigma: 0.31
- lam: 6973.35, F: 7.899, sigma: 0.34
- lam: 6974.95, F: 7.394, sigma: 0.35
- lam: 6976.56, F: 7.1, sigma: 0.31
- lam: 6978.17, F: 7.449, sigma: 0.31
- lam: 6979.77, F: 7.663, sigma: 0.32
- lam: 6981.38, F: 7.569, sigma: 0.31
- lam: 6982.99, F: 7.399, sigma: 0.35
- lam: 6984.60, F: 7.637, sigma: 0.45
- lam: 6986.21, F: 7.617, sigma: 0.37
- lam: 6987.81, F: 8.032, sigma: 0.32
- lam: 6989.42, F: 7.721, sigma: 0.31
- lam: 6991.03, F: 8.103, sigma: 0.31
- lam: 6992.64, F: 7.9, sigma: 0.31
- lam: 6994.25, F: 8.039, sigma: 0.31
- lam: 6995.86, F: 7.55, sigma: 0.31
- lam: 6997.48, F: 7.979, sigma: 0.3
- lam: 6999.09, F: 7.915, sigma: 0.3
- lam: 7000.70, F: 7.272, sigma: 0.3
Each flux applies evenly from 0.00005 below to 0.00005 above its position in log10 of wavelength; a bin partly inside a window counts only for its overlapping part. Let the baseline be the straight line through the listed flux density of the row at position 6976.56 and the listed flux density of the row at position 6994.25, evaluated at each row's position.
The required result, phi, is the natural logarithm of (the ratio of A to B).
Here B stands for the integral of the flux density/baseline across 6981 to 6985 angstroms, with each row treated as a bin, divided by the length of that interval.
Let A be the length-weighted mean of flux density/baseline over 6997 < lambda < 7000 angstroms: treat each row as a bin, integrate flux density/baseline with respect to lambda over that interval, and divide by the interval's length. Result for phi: -0.051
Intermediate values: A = 0.96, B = 1.01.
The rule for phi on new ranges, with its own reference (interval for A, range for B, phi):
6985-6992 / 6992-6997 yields 0.045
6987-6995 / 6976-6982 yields -0.018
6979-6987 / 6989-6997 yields 0.030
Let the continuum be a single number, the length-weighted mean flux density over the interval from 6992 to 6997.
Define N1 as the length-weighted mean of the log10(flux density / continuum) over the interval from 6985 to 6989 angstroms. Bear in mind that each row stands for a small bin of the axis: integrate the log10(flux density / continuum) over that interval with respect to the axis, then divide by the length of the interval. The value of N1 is -0.002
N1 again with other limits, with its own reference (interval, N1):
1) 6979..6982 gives -0.012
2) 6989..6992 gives 0.006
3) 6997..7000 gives 0.005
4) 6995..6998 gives -0.004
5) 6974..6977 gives -0.030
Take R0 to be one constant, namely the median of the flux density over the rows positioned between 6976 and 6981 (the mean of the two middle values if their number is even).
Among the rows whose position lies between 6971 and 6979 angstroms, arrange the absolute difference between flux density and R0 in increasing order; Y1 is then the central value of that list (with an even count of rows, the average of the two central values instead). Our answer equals 0.35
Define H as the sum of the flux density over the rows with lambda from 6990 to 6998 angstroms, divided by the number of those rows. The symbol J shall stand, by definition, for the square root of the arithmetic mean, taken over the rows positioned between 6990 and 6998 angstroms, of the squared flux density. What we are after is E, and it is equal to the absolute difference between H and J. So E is 0.002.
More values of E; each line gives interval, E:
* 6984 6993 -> 0.002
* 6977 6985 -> 0.001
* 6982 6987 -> 0.001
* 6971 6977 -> 0.008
